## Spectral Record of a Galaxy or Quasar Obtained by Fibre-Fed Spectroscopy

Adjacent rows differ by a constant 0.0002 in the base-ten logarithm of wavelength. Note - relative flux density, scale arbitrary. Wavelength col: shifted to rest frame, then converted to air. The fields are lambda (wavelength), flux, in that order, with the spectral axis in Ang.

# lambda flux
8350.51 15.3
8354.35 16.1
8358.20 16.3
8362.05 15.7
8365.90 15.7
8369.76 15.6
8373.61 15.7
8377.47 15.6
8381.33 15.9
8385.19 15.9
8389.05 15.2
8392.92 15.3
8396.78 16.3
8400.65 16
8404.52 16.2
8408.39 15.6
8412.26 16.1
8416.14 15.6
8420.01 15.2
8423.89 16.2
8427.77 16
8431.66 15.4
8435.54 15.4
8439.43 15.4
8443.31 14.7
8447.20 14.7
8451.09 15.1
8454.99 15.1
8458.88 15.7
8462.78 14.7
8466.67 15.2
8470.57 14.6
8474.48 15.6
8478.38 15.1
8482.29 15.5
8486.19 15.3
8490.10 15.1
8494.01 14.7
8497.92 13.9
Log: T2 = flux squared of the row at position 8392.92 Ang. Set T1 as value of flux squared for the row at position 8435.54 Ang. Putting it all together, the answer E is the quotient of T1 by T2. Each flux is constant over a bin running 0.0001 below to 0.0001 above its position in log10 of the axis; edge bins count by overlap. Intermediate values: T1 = 237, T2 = 234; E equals 1.01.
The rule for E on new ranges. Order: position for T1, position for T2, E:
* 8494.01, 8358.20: 0.81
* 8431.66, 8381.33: 0.94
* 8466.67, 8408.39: 0.95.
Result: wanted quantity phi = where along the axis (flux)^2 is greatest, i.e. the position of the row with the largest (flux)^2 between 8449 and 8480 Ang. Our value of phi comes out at 8458.88 Ang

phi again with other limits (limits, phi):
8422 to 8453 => 8423.89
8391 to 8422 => 8396.78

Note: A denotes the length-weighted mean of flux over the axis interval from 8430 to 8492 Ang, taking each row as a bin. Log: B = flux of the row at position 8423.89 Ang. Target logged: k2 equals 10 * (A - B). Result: -10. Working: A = 15.2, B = 16.2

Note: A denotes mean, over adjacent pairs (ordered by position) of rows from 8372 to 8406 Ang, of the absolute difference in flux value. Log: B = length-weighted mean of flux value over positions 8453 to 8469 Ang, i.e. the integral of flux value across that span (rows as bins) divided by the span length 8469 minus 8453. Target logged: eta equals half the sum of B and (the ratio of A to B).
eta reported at 7.59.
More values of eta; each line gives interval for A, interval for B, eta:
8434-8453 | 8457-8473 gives 7.54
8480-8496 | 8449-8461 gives 7.65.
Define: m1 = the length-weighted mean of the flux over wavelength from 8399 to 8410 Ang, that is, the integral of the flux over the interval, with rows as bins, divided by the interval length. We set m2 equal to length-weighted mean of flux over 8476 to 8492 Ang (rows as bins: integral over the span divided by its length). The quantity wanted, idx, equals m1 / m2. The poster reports 1.04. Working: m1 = 15.9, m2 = 15.3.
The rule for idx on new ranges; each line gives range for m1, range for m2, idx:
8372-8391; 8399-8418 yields 0.98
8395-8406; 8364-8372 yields 1.03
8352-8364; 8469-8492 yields 1.05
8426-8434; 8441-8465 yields 1.04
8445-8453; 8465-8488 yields 0.98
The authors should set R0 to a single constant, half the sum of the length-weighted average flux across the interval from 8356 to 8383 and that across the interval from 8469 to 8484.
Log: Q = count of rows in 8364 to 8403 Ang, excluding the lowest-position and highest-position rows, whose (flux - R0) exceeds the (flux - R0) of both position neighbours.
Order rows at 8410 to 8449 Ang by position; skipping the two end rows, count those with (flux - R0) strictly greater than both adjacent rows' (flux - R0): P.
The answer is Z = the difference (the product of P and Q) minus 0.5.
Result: 1.5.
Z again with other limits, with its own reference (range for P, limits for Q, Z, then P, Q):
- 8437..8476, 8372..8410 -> 3.5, 2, 2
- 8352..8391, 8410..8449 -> 1.5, 2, 1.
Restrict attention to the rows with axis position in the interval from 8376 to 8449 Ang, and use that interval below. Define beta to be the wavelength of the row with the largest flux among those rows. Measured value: 8396.78 Ang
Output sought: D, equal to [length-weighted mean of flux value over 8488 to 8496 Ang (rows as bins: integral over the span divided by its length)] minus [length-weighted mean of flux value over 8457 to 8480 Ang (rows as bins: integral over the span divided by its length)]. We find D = -0.2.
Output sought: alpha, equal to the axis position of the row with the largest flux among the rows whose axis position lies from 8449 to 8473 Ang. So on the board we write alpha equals 8458.88 Ang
